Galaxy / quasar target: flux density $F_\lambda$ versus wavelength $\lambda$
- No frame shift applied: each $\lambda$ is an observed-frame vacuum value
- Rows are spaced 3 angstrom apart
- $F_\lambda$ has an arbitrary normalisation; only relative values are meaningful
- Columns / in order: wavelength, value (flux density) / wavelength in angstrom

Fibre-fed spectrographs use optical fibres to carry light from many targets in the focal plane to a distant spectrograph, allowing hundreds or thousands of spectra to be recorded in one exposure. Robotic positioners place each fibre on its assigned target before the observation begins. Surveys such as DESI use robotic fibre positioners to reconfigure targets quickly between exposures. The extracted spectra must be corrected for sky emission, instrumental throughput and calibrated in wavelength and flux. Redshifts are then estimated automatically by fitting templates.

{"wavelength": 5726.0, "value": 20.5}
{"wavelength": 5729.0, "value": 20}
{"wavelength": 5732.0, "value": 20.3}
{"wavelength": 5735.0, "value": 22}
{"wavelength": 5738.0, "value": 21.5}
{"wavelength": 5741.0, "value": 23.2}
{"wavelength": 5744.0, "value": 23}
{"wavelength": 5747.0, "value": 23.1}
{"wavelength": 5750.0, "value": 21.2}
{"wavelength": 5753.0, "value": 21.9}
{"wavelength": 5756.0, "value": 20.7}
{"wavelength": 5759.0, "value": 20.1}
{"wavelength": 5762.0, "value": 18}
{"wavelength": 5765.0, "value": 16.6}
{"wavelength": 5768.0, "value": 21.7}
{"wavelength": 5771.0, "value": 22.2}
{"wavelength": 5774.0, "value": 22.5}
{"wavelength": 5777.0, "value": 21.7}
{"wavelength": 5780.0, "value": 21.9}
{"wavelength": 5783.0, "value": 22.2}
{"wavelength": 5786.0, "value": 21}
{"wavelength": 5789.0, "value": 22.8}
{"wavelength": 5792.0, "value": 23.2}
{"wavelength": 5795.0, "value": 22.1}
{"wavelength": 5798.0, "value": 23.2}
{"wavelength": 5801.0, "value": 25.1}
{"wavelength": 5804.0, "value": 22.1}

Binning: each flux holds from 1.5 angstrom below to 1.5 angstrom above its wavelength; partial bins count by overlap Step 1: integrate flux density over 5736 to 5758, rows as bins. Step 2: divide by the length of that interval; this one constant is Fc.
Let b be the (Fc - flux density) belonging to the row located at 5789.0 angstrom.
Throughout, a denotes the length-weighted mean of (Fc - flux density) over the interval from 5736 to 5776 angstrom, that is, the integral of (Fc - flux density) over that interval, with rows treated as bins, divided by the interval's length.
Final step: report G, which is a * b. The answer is -0.6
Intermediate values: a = 0.8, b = -0.8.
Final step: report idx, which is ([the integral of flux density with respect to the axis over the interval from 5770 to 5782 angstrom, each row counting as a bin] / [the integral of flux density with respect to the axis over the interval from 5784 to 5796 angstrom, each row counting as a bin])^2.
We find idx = 0.98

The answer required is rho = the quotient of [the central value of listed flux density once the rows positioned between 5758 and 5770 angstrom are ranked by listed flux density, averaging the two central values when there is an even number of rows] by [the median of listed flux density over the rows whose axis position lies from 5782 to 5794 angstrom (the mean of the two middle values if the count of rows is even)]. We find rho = 0.85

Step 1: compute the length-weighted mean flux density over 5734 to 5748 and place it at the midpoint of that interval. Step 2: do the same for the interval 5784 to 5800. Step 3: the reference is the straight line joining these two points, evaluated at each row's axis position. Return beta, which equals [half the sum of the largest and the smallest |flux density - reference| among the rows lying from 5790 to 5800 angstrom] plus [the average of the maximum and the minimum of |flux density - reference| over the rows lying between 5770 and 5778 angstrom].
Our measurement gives 1.0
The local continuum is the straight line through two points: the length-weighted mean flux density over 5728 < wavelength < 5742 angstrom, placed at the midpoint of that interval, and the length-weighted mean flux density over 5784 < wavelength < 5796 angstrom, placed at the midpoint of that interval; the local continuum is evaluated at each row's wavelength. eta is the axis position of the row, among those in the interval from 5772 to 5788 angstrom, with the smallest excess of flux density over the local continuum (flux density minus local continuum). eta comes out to 5786.0 angstrom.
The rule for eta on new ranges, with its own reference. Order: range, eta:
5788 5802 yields 5795.0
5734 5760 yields 5759.0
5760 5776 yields 5765.0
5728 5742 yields 5729.0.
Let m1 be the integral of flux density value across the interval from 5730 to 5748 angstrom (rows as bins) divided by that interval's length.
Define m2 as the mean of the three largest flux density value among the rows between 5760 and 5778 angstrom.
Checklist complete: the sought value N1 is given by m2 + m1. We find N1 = 44.2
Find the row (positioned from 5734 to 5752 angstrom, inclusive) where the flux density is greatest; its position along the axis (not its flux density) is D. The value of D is 5741.0 angstrom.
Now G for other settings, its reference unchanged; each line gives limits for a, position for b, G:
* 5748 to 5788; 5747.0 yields -1.2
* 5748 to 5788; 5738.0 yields 0.6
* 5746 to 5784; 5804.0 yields -0.1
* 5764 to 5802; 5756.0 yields 0.0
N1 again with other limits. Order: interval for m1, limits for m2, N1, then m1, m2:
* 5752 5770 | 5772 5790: 42.3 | 19.8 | 22.5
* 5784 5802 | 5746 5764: 44.9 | 22.8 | 22.1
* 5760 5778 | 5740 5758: 43.5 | 20.4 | 23.1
